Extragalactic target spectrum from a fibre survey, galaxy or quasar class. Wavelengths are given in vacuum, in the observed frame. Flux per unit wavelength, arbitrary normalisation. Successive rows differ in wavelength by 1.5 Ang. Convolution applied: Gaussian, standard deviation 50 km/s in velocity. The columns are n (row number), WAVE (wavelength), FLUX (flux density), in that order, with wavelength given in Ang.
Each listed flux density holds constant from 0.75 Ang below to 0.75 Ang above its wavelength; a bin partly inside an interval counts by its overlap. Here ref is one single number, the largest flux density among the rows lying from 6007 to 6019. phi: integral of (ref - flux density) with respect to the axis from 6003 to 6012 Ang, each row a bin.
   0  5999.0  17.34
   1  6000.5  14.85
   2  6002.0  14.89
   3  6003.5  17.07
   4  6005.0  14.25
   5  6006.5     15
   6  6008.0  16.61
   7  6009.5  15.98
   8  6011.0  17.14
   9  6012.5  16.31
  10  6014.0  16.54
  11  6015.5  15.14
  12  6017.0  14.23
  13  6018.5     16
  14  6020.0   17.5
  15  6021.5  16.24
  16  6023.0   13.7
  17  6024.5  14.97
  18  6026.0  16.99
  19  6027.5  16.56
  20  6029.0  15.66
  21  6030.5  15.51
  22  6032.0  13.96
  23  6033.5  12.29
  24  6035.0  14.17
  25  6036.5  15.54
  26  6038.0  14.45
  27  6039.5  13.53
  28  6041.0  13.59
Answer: 10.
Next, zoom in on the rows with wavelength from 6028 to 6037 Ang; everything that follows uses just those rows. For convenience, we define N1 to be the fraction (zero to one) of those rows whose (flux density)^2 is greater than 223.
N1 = 0.50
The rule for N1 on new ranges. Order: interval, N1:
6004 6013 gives 0.83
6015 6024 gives 0.67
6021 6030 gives 0.83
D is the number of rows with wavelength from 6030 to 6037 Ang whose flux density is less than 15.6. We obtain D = 5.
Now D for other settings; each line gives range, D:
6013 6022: 2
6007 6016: 1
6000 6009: 4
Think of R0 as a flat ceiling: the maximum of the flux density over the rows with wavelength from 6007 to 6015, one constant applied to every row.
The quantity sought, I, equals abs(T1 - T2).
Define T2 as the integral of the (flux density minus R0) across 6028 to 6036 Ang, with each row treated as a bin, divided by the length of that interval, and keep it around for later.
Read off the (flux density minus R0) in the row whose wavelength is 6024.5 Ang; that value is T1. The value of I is 0.5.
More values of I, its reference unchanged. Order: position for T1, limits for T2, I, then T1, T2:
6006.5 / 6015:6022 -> 0.8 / -2.1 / -1.3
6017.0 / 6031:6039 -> 0.1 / -2.9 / -3.0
